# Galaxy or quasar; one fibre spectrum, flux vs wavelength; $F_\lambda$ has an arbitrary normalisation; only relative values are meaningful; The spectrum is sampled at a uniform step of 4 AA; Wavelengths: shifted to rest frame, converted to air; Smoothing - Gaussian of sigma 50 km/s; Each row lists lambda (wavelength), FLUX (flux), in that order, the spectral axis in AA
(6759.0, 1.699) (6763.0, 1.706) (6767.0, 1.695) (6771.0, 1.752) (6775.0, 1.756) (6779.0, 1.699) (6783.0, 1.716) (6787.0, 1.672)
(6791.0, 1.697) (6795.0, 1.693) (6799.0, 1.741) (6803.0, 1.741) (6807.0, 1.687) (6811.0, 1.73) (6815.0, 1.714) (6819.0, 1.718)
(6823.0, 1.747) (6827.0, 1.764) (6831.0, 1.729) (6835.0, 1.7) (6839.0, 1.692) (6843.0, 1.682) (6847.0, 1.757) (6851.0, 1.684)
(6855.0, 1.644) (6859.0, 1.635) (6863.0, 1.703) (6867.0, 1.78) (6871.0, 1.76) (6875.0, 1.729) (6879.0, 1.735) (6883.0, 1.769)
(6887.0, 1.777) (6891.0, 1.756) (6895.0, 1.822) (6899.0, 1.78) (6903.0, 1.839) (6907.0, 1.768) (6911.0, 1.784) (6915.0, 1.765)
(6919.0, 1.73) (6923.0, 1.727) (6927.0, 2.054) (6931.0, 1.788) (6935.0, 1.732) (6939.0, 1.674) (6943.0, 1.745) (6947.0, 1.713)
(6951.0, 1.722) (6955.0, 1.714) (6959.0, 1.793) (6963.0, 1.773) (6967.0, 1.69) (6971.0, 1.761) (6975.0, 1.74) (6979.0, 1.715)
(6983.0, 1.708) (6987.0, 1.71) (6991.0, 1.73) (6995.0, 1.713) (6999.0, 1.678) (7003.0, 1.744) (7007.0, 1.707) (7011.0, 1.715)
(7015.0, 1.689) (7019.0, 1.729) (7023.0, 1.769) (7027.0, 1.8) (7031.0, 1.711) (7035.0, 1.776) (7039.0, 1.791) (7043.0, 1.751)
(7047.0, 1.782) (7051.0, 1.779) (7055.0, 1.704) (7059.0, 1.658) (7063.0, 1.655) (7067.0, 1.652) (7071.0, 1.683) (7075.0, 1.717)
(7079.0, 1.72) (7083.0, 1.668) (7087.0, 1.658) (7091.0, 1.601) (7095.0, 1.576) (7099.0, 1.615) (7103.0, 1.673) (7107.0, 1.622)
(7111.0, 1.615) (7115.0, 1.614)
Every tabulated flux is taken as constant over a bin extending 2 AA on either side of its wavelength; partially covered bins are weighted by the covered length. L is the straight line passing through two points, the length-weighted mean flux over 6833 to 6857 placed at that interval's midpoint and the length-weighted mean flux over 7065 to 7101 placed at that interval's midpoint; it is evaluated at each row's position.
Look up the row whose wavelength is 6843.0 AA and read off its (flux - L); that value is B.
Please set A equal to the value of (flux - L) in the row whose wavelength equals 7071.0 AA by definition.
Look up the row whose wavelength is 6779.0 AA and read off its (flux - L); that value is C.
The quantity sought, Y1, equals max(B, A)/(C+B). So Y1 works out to -1.6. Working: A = 0.03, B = -0.011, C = -0.005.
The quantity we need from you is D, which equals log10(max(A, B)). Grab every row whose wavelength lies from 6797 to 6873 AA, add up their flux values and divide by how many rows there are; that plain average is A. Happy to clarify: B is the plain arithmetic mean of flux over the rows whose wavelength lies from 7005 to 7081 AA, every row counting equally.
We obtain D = 0.237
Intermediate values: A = 1.72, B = 1.726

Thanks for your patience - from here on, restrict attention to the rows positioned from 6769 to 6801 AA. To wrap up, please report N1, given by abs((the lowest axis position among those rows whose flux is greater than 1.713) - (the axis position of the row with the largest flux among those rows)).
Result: 4 AA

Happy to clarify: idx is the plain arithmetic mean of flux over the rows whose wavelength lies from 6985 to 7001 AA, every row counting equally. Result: 1.71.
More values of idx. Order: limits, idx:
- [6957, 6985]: 1.74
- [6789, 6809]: 1.71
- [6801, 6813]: 1.72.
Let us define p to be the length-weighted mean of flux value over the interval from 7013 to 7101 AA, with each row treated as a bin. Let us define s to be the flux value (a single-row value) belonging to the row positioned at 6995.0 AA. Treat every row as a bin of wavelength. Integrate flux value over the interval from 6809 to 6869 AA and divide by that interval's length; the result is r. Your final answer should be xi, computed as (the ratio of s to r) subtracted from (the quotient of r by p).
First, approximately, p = 1.70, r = 1.71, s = 1.713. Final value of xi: 0.00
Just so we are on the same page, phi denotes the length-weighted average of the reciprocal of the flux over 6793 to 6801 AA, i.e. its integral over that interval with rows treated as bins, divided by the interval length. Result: 0.583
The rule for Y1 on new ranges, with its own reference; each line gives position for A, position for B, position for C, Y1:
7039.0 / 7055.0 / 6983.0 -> 1.6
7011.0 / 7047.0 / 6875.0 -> 0.7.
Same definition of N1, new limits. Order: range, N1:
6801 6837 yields 24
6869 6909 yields 32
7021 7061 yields 4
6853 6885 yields 0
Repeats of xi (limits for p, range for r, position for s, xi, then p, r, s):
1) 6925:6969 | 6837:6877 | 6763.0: -0.03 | 1.76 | 1.71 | 1.706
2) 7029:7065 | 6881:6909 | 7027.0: 0.02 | 1.73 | 1.79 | 1.8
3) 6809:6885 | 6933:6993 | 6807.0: 0.03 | 1.72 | 1.73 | 1.687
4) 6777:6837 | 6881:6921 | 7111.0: 0.13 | 1.72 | 1.78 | 1.615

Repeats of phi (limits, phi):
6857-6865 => 0.599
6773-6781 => 0.579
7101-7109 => 0.607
